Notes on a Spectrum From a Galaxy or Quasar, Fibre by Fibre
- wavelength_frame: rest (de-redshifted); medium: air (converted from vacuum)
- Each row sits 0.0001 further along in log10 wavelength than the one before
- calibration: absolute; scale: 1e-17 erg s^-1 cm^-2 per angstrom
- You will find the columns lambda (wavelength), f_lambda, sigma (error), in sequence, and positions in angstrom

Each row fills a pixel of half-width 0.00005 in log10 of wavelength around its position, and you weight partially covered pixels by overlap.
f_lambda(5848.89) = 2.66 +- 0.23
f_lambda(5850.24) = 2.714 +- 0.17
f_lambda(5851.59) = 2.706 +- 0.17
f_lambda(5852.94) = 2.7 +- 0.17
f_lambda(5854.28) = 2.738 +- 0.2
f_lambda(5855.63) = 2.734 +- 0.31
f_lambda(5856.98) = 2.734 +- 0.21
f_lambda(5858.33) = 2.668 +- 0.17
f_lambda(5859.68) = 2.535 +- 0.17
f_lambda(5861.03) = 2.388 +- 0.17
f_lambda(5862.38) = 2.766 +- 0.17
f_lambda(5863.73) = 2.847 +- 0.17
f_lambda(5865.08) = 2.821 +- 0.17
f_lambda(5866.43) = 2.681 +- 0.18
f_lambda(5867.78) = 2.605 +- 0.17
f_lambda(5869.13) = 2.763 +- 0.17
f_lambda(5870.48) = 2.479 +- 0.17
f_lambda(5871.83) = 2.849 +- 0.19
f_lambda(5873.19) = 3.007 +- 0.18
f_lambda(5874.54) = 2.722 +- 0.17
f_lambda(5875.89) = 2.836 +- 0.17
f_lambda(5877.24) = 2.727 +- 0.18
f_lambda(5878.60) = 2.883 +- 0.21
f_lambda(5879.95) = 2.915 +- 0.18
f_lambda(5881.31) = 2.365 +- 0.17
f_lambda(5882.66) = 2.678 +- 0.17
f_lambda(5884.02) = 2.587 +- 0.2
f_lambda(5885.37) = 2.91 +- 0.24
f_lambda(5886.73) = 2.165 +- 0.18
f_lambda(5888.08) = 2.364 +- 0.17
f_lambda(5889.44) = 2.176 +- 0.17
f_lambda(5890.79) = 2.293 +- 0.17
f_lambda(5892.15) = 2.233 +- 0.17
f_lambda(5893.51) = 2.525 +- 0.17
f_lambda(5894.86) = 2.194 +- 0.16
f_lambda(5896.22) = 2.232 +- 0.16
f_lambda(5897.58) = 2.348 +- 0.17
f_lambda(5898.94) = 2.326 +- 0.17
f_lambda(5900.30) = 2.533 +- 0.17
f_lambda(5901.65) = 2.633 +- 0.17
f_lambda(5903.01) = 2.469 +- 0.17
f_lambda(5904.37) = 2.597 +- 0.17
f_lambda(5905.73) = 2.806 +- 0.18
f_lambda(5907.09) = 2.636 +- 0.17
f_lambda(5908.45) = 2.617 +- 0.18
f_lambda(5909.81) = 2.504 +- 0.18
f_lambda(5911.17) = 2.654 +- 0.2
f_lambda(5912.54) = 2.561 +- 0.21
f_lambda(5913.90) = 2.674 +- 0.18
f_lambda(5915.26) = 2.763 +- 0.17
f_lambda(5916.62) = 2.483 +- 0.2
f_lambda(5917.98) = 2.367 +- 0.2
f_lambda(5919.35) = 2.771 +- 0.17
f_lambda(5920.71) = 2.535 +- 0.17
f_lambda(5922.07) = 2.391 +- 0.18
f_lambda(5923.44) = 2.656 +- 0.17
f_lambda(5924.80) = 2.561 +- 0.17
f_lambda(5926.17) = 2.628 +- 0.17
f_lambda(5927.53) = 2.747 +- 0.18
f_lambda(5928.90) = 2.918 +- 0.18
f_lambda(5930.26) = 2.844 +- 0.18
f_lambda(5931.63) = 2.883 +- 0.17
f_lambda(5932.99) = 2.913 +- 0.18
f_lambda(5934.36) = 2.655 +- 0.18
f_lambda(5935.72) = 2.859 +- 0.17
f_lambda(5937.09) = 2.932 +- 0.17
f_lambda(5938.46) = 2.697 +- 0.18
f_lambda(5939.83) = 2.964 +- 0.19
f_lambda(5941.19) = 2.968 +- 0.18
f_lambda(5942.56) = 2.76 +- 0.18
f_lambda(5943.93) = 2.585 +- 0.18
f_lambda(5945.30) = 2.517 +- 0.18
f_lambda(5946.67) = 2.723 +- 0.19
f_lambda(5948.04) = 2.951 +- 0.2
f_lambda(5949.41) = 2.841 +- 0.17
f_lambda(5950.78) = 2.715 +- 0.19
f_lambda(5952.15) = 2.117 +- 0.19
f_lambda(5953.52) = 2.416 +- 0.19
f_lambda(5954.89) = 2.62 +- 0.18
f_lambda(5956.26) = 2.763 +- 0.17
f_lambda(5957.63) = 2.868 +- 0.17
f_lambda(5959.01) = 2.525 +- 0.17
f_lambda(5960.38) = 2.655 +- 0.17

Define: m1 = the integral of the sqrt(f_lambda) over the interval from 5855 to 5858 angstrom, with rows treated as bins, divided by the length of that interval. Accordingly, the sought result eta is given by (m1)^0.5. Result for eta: 1.28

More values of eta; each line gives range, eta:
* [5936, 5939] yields 1.30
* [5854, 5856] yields 1.29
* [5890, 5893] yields 1.23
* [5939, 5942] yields 1.31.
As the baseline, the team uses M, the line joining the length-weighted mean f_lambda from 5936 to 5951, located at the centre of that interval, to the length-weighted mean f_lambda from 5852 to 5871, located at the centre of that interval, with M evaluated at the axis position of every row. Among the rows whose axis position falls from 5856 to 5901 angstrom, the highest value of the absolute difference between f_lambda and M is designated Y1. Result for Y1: 0.5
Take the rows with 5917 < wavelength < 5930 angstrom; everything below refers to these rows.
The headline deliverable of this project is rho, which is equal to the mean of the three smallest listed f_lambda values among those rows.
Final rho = 2.43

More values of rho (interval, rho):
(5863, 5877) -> 2.59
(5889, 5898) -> 2.20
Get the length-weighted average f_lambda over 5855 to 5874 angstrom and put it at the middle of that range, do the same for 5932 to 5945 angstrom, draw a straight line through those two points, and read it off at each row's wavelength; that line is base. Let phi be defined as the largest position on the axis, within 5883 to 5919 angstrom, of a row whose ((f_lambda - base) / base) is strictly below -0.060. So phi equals 5917.98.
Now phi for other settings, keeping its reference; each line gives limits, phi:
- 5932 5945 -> 5943.93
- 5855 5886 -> 5881.31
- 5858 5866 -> 5861.03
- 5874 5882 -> 5881.31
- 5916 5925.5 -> 5924.80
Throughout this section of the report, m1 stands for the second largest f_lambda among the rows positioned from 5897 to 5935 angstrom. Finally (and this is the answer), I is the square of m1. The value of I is 8.49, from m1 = 2.913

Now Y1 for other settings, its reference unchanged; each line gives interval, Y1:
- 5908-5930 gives 0.4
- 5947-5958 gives 0.7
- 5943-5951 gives 0.3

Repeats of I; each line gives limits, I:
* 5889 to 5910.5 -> 6.95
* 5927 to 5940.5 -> 8.60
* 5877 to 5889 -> 8.47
